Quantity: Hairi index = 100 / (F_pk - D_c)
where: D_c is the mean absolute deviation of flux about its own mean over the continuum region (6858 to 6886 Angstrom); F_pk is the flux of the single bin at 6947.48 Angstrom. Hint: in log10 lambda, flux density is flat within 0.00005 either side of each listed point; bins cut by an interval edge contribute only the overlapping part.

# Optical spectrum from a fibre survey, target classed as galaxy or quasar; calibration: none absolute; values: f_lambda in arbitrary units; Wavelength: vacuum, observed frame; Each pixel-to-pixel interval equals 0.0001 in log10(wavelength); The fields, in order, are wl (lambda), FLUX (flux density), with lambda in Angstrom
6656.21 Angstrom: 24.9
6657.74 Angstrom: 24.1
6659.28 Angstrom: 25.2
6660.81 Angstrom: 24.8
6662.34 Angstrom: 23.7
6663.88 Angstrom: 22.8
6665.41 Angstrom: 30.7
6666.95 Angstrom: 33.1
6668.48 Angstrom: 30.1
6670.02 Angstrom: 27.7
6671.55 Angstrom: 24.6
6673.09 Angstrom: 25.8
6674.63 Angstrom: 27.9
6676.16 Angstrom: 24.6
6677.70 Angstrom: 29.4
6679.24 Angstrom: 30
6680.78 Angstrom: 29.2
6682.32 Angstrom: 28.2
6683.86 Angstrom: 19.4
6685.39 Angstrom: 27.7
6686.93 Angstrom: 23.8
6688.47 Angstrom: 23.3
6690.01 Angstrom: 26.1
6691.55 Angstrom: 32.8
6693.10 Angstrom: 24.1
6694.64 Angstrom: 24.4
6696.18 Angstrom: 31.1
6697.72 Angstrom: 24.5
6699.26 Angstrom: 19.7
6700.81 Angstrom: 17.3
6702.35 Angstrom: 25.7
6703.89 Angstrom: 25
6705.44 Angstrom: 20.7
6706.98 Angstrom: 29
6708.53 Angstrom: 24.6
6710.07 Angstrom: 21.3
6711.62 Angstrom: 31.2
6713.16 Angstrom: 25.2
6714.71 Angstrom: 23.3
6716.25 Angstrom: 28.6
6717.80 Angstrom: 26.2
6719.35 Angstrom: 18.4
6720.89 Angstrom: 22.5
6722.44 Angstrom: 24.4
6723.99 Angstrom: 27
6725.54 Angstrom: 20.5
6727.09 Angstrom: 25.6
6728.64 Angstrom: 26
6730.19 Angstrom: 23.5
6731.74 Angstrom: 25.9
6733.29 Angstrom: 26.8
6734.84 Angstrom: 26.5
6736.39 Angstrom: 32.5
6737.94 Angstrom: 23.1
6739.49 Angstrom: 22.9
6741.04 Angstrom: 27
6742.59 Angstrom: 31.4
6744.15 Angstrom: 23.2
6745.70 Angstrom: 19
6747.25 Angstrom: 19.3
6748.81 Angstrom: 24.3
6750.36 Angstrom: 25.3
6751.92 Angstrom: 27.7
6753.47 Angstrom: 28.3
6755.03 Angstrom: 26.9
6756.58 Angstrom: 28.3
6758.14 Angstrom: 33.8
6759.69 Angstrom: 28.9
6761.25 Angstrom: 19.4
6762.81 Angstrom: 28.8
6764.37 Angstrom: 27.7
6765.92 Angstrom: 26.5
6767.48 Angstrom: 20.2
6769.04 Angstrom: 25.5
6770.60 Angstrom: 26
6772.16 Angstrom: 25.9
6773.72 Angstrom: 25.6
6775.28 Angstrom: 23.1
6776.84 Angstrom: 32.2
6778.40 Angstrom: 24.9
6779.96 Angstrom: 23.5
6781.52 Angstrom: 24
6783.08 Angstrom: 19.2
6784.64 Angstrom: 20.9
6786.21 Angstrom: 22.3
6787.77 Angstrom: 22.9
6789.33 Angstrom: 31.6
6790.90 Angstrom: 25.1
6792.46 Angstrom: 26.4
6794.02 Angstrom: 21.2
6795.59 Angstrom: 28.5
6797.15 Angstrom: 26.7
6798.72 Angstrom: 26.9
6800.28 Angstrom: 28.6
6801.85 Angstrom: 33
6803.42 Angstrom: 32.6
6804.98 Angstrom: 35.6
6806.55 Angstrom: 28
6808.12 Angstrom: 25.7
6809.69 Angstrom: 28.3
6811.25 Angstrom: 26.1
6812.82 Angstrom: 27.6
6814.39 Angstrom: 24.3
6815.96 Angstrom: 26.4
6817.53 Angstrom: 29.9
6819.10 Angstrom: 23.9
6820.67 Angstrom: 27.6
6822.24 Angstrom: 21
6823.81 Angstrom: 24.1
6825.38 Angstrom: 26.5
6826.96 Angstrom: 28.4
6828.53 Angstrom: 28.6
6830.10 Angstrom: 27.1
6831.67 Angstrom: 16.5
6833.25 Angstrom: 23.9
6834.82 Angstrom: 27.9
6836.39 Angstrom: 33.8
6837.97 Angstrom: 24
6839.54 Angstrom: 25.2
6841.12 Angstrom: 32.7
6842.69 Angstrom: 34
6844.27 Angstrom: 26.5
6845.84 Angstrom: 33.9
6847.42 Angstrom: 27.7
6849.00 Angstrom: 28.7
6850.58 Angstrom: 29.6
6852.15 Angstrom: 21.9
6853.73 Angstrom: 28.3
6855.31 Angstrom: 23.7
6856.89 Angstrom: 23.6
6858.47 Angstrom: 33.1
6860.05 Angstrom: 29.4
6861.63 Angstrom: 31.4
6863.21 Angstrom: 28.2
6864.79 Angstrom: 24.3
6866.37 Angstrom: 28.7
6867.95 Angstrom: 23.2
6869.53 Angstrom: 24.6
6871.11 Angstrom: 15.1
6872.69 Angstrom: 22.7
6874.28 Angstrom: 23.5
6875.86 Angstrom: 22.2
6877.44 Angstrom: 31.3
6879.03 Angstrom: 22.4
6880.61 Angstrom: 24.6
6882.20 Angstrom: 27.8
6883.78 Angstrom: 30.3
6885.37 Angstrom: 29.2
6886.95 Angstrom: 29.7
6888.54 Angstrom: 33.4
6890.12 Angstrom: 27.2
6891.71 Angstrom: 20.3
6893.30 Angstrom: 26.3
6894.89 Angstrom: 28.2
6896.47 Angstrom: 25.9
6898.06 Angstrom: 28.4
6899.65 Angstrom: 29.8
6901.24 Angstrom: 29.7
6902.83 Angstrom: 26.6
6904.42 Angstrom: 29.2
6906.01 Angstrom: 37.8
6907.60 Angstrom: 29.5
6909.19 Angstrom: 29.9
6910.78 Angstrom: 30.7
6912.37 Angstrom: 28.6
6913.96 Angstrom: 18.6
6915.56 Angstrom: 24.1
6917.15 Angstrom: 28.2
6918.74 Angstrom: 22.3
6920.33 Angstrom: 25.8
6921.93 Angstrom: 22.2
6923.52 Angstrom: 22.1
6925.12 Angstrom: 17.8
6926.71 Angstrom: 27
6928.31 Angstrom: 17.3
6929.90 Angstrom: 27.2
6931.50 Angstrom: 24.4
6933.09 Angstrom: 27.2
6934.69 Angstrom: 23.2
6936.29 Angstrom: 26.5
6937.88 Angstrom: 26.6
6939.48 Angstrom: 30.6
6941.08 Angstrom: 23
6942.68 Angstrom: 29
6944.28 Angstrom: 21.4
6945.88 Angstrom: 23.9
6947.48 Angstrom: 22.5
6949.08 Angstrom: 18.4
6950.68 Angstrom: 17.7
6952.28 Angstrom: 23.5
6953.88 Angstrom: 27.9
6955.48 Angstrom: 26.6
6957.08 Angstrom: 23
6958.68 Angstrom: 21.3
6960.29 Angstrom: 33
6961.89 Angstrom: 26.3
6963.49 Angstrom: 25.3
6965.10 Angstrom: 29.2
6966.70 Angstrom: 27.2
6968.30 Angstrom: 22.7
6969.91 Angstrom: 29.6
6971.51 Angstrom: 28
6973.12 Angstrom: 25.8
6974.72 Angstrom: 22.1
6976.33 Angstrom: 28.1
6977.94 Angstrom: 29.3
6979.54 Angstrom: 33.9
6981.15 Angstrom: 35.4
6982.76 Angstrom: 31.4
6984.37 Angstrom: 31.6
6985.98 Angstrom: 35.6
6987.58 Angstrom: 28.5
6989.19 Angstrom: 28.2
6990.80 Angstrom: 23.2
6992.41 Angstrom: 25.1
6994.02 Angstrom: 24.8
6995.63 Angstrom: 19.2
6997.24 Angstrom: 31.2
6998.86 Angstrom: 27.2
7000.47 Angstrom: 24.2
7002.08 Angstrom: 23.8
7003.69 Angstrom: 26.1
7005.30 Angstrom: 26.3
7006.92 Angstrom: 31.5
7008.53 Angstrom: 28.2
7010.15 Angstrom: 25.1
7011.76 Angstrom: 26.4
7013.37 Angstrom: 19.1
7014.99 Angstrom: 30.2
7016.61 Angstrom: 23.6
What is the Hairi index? 5.3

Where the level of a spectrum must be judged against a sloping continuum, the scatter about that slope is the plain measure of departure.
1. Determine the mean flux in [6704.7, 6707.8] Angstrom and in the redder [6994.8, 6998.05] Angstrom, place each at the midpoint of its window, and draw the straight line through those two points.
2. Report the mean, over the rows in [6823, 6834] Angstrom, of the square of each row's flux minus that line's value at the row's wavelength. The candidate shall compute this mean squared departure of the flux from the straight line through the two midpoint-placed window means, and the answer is 15.1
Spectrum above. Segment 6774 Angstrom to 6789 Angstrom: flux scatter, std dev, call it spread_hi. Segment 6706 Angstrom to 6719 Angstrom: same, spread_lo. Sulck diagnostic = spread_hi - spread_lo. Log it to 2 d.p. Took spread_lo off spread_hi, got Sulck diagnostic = 0.36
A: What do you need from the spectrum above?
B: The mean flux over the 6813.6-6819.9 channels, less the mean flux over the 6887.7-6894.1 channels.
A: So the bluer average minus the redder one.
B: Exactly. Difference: -0.7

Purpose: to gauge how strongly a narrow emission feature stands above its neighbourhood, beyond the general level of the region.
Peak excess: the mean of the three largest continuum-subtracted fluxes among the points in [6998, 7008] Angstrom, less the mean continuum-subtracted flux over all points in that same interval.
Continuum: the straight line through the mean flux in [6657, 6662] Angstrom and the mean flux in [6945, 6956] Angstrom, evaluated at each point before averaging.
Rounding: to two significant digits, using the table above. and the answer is 1.8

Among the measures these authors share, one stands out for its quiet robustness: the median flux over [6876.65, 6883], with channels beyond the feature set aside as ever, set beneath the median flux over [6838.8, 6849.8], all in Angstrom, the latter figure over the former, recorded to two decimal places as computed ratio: 1.10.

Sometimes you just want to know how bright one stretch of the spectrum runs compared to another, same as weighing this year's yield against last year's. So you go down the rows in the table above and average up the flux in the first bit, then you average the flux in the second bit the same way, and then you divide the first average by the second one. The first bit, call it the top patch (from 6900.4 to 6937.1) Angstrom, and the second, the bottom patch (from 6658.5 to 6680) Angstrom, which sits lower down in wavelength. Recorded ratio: 0.95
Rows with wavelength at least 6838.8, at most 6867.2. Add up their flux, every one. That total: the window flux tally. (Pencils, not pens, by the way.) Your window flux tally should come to 511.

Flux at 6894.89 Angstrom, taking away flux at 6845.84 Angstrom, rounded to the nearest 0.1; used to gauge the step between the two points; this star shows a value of -5.7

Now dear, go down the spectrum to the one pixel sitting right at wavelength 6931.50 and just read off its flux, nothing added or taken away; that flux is 24.4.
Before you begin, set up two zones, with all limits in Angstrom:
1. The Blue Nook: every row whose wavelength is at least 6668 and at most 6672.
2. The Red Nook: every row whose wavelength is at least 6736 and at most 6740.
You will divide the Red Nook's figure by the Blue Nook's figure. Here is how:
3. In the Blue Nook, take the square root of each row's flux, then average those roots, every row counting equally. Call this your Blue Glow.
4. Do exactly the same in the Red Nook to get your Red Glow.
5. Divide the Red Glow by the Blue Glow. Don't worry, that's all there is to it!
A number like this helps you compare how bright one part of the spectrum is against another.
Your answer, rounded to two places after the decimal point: 0.97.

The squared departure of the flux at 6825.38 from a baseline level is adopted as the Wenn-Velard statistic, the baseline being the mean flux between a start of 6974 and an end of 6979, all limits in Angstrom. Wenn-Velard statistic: 0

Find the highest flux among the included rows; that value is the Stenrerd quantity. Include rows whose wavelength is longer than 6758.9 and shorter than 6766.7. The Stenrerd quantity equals 28.9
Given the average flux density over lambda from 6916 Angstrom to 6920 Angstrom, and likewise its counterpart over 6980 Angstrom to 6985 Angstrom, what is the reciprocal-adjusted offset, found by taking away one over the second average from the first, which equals 25.2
